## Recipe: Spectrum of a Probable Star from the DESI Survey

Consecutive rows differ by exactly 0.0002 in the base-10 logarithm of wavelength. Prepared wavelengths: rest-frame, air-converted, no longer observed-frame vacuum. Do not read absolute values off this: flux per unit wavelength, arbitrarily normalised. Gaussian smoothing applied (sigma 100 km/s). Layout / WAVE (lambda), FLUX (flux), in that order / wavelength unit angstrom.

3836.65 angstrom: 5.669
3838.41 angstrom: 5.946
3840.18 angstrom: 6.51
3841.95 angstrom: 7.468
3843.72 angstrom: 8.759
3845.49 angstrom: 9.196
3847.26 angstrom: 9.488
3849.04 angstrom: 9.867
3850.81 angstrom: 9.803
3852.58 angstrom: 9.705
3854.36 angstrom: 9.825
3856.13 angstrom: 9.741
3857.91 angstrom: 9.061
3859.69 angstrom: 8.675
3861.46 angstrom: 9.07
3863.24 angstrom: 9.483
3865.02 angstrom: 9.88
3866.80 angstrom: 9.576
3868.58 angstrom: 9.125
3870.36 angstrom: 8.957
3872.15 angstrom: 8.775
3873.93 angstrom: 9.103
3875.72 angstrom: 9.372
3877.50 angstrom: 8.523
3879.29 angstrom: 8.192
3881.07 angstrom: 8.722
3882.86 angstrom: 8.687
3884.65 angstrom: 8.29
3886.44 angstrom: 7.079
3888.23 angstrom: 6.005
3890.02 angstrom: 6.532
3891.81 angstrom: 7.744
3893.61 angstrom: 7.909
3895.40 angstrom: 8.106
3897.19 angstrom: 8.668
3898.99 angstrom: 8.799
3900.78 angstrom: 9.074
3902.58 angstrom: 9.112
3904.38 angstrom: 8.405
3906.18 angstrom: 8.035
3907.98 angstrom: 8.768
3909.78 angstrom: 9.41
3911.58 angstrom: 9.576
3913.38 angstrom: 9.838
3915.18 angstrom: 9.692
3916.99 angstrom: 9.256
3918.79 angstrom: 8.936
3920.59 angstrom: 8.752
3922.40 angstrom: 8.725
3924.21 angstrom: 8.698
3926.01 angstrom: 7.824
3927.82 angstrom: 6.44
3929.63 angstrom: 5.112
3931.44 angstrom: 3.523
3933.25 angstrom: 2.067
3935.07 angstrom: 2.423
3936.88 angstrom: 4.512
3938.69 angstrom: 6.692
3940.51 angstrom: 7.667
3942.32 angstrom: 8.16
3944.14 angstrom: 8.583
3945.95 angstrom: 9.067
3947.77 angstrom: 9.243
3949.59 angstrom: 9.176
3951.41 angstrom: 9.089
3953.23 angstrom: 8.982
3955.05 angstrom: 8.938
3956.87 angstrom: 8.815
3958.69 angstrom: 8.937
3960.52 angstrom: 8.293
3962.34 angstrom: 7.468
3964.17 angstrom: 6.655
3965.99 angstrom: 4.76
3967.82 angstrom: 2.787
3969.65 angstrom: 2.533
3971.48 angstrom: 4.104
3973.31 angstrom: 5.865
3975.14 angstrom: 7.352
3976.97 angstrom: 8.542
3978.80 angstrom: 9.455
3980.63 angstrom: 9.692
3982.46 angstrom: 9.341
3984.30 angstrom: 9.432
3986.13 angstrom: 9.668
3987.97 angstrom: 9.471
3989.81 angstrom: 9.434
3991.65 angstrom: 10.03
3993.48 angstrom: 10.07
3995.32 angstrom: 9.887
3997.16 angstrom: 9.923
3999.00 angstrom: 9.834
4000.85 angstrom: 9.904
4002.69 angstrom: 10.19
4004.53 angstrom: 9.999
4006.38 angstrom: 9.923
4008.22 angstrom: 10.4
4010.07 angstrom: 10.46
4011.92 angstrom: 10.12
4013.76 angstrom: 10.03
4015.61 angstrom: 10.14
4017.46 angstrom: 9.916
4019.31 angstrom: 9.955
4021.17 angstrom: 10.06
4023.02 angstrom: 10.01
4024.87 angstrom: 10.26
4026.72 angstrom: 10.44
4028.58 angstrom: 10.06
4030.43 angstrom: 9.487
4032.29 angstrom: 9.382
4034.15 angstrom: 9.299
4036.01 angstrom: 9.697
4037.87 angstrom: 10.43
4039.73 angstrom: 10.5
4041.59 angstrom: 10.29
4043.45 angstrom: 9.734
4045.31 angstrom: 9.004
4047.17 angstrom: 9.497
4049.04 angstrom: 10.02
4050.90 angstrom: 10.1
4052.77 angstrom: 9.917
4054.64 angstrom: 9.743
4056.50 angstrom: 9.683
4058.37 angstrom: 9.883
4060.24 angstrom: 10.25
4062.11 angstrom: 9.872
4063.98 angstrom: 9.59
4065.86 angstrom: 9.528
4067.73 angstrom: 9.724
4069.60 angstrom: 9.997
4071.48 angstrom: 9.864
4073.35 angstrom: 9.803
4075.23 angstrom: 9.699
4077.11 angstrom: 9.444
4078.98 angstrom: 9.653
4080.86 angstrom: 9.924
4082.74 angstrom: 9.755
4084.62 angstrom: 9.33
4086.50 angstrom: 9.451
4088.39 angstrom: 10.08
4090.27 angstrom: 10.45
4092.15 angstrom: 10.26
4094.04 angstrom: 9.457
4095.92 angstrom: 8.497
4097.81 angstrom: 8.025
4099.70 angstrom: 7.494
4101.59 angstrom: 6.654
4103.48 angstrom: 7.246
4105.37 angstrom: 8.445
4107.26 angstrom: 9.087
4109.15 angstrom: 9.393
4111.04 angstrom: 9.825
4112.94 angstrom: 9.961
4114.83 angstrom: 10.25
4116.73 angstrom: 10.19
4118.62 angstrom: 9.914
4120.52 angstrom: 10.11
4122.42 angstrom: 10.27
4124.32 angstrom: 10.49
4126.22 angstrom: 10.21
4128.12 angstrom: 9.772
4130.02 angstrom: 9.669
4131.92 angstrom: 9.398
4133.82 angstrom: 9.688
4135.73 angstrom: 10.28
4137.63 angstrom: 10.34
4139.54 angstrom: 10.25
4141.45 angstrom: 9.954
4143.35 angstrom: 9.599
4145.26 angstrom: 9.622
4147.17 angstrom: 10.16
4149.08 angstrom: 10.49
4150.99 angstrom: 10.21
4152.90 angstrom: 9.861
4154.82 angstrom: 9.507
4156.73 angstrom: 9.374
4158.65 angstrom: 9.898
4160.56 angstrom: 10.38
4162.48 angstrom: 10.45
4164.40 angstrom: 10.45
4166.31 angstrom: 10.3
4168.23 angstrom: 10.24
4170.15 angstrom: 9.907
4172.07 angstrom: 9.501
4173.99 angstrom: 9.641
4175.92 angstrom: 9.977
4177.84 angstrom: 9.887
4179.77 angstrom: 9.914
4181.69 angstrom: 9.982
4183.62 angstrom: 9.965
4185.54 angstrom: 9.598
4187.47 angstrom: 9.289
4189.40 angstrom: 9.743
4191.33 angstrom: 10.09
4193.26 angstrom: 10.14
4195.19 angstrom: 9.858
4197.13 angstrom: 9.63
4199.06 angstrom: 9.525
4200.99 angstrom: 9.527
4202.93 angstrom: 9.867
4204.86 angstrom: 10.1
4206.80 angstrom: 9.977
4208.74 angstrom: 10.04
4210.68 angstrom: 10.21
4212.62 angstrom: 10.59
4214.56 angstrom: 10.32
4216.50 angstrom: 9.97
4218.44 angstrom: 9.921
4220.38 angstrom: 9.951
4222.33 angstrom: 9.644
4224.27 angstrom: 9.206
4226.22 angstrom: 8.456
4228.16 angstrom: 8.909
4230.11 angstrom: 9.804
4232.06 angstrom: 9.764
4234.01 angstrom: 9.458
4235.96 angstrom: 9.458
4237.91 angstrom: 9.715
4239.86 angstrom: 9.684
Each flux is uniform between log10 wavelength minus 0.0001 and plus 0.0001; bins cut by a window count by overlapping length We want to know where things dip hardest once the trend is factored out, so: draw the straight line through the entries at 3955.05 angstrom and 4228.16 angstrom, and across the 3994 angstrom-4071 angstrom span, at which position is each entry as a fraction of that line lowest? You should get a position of 4045.31 angstrom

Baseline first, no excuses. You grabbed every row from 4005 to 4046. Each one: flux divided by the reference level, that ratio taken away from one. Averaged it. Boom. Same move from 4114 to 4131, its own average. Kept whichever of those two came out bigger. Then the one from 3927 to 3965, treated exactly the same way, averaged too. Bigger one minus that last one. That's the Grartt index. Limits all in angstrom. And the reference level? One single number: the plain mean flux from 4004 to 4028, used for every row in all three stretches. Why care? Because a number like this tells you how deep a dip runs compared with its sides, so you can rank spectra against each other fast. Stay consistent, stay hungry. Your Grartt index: -0.28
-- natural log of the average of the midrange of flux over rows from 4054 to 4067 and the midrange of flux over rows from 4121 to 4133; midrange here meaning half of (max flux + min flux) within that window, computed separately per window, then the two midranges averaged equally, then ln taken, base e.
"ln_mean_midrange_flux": 2.29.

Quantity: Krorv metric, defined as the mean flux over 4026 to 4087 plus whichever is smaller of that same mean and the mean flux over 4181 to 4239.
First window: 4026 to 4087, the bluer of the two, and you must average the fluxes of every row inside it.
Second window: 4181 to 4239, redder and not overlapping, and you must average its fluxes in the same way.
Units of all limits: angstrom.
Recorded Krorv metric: 19.5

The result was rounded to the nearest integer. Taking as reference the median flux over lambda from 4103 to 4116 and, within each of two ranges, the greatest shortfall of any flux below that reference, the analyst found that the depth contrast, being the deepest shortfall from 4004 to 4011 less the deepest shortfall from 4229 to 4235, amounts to 0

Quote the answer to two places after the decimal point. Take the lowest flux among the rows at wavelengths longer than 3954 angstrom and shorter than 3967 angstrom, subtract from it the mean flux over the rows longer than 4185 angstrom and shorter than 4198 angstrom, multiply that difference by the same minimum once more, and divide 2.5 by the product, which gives -0.10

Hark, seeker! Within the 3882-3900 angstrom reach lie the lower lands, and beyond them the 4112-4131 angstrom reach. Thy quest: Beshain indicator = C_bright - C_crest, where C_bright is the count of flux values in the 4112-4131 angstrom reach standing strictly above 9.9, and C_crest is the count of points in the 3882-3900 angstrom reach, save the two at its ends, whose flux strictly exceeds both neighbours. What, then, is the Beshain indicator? 8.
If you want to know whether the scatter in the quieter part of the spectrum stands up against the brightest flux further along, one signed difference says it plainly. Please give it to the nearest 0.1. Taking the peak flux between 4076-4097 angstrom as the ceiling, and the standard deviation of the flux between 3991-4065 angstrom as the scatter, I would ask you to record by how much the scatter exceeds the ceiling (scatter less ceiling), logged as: -10.1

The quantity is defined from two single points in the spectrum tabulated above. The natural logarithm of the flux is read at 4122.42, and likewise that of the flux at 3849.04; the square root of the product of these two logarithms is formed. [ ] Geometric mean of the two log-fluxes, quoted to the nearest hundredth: 2.31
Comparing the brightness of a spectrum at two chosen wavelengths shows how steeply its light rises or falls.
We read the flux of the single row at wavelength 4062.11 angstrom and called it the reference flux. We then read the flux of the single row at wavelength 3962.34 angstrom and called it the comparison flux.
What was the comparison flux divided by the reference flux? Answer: 0.76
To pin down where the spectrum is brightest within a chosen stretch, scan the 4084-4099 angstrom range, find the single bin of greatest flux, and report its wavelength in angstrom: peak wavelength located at 4090.27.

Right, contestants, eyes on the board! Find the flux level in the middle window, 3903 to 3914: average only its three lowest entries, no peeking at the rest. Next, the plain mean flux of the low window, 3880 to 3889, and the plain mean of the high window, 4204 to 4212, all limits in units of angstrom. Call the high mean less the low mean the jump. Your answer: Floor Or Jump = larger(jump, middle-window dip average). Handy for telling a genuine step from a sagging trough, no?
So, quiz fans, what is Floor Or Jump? 8.4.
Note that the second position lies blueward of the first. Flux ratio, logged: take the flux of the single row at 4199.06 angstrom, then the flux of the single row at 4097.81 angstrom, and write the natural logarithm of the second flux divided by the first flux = -0.17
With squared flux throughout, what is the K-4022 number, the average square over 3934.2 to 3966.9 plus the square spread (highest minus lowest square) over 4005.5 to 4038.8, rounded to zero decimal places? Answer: 85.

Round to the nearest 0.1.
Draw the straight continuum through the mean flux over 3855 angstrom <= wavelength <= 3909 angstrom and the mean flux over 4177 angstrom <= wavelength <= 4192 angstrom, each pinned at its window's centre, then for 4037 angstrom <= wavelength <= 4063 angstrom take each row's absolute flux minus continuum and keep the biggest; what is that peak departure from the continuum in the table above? 1.3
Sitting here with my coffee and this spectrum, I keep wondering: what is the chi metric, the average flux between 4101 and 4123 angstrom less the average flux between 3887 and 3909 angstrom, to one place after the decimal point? 1.2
